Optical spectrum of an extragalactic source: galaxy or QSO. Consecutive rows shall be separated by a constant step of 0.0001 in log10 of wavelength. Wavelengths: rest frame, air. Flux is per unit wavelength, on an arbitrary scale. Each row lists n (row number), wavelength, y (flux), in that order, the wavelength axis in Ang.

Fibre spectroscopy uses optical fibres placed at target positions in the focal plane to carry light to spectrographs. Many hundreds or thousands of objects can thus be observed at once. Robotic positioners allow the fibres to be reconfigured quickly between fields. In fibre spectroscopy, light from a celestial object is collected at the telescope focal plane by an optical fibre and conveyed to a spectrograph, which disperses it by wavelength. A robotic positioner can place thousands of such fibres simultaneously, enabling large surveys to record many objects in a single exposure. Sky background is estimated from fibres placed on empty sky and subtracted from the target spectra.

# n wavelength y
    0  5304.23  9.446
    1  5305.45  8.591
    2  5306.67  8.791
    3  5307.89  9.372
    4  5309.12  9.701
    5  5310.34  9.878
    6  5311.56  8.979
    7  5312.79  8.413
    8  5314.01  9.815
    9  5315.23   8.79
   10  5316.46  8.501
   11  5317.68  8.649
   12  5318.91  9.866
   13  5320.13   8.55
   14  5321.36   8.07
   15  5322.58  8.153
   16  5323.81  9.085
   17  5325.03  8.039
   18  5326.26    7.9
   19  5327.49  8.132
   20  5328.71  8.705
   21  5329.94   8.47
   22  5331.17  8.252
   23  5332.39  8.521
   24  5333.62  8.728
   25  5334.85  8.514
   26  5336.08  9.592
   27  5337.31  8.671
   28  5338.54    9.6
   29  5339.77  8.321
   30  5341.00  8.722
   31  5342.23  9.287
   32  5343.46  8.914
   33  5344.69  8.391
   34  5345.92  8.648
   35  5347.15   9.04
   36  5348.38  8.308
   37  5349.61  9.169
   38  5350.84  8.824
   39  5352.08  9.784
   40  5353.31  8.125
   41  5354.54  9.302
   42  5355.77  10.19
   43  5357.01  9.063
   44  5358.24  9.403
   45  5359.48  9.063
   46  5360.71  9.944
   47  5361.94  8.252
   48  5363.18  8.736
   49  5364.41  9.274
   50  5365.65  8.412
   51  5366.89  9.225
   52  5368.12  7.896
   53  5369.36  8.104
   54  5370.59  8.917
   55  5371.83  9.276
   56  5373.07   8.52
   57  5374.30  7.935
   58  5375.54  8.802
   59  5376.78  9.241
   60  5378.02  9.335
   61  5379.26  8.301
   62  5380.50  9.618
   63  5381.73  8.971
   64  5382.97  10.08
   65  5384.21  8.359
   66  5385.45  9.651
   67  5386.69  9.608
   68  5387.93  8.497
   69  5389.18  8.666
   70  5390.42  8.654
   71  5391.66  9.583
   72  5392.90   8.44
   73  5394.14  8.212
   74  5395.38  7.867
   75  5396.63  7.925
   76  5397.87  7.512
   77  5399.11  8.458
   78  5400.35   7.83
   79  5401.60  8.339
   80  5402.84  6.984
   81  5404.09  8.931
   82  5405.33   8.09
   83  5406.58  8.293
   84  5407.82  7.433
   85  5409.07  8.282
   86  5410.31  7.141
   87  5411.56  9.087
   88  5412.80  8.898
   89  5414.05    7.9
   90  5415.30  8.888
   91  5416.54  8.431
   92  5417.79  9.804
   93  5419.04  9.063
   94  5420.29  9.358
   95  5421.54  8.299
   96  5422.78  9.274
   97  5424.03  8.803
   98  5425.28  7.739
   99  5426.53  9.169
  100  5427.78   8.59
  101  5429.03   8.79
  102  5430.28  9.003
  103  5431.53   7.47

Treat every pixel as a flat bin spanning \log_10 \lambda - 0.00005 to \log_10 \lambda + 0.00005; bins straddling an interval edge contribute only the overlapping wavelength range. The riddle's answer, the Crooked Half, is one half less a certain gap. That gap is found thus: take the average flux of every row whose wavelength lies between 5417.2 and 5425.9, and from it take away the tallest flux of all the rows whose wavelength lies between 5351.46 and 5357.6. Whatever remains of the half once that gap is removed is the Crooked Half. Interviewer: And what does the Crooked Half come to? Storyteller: 1.8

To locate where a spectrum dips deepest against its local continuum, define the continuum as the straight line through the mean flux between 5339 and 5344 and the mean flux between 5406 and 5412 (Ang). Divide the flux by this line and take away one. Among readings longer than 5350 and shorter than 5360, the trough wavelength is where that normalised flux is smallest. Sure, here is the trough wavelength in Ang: 5353.31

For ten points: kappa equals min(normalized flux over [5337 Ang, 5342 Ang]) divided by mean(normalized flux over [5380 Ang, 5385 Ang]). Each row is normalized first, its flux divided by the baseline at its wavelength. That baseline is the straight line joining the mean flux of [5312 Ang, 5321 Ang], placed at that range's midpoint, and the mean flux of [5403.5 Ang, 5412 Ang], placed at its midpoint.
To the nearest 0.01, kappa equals 0.86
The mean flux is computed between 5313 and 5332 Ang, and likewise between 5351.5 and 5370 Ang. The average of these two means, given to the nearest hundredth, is 8.79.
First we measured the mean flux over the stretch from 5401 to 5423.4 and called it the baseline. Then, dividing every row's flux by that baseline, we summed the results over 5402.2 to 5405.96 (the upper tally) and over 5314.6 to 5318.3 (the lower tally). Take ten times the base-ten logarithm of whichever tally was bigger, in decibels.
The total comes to 4.86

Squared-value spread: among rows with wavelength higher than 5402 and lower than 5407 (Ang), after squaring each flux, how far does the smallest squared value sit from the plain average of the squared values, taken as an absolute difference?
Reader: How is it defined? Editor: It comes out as 17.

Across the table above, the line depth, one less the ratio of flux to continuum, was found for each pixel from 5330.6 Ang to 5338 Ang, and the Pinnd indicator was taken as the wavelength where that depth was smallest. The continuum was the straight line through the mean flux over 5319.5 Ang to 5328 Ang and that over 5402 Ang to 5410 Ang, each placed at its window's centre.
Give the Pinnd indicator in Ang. 5336.08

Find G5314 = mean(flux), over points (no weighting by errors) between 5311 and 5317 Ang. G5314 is 8.9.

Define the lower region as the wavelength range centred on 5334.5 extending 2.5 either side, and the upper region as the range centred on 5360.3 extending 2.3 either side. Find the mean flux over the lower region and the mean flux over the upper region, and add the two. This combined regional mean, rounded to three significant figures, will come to 18.0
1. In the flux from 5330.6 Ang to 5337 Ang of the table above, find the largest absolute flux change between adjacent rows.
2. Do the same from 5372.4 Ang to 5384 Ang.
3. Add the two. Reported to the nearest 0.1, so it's 2.4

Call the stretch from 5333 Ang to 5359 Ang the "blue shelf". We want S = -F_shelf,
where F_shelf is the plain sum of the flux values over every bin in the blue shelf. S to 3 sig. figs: -189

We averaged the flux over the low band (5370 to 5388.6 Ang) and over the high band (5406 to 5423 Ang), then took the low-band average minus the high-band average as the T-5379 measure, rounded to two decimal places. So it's 0.43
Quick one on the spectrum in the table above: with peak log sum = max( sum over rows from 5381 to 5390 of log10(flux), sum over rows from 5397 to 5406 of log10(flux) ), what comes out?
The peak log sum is 6.71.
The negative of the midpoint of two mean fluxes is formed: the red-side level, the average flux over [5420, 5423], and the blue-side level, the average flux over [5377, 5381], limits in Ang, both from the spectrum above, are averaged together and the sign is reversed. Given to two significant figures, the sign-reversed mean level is -9.0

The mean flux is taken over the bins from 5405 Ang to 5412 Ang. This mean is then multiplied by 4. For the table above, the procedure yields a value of 32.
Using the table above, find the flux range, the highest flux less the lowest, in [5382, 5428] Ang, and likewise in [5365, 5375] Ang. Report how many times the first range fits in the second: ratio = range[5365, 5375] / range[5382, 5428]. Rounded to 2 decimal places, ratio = 0.45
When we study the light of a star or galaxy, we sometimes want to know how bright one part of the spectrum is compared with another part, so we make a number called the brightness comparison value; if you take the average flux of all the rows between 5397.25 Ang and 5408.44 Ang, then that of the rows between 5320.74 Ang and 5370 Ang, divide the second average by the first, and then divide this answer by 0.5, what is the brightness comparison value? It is 2.20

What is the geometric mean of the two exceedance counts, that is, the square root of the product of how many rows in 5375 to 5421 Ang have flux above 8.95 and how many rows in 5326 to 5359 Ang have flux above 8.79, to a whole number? 12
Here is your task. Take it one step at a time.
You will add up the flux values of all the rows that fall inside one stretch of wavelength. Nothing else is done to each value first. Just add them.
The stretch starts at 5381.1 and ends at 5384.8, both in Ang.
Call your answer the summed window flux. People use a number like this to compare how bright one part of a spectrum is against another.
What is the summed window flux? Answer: 27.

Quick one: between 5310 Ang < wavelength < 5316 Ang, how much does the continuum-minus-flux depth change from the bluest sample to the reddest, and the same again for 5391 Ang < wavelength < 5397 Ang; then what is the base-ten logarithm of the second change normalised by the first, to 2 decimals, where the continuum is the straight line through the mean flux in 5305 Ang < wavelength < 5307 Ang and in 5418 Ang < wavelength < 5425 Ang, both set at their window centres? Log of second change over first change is 0.18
